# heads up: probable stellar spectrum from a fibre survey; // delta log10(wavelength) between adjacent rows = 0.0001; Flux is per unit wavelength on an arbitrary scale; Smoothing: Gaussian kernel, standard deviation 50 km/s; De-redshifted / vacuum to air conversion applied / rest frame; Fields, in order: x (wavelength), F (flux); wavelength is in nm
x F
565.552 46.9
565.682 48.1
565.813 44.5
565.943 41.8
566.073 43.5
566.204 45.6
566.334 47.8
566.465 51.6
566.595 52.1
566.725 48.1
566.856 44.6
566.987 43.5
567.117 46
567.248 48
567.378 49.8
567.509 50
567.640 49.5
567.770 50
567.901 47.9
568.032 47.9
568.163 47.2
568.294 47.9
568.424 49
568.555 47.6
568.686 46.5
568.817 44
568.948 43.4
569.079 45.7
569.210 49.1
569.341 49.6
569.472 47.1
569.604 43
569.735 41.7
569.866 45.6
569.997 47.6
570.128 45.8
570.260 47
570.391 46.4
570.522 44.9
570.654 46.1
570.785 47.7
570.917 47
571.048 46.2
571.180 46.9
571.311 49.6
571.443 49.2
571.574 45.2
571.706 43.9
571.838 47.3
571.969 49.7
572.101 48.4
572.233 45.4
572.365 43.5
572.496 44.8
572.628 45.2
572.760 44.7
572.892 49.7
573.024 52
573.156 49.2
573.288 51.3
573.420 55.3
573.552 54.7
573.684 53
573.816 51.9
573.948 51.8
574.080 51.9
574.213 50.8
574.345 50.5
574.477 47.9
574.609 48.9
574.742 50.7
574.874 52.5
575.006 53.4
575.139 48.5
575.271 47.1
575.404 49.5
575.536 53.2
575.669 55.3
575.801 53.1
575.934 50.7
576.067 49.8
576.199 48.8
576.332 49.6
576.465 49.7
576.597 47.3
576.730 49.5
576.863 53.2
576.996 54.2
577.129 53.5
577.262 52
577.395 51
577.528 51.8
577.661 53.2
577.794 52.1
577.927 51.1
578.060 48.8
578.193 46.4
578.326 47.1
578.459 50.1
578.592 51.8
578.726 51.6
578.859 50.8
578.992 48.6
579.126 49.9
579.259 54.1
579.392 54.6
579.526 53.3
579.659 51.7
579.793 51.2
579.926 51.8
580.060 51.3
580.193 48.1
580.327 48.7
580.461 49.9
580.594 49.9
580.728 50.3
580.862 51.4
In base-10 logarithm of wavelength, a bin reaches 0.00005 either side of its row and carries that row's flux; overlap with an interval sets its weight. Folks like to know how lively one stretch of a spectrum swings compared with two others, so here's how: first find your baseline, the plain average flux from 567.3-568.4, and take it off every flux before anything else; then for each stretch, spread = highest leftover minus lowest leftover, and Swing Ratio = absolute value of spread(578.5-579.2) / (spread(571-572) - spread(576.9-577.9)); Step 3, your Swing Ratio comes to 1.23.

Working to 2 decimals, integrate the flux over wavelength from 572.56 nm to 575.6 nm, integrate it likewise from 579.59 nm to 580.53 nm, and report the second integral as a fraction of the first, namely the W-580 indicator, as 0.31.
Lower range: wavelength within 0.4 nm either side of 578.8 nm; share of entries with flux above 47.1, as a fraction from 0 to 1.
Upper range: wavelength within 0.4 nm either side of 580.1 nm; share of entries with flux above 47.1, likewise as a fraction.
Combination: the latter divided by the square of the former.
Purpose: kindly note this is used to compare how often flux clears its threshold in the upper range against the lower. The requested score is 1.0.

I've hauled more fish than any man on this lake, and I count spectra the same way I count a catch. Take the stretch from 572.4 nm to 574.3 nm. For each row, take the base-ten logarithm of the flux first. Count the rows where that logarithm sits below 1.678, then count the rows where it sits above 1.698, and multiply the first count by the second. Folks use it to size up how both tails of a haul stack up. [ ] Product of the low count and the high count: 27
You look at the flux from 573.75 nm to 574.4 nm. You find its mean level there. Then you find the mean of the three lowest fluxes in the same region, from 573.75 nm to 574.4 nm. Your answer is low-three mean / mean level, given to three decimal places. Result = 0.993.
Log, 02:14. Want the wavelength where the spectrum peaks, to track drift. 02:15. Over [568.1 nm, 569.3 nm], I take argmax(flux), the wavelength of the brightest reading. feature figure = 569.210 nm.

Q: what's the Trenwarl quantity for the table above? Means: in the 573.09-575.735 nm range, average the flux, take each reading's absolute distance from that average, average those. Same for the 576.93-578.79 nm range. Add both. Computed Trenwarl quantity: 3.6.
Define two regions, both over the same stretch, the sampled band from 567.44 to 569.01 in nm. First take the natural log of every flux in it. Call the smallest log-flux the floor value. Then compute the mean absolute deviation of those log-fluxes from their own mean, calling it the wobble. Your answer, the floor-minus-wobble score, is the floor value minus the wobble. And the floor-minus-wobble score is 3.74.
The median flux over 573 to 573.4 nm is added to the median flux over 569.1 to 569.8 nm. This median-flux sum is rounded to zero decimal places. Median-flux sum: 98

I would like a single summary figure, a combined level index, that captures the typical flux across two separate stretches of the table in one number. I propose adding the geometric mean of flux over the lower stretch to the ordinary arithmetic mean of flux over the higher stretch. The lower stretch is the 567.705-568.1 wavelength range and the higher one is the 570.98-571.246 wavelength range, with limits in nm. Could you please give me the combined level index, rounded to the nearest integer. 95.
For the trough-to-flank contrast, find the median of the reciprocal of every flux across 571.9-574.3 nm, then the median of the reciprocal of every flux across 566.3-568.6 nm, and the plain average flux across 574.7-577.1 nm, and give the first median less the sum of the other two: -50.9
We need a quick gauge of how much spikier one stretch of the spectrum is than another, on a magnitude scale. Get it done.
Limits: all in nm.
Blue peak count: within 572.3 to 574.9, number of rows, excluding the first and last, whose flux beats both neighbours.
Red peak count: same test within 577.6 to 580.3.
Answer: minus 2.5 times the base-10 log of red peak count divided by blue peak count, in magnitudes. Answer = 0.31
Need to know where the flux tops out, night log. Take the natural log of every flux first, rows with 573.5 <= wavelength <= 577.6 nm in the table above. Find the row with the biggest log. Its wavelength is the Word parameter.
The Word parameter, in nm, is 575.669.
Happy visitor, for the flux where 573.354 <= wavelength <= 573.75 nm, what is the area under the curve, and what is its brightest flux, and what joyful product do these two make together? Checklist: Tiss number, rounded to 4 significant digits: 1190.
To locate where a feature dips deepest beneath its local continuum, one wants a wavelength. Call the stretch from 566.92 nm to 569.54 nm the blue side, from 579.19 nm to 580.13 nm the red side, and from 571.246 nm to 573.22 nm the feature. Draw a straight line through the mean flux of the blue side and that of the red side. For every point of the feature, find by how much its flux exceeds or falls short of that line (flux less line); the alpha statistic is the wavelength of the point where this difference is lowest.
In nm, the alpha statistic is 572.365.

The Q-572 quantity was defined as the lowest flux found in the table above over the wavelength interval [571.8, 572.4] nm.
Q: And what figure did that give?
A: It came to 43.5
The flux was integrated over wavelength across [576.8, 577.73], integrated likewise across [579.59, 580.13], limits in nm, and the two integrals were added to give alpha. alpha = 77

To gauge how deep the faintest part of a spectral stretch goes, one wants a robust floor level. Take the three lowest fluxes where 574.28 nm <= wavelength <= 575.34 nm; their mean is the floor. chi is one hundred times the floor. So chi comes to 4783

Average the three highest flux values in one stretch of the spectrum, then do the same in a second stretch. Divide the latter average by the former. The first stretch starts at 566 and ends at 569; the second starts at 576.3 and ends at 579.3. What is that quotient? 1.05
